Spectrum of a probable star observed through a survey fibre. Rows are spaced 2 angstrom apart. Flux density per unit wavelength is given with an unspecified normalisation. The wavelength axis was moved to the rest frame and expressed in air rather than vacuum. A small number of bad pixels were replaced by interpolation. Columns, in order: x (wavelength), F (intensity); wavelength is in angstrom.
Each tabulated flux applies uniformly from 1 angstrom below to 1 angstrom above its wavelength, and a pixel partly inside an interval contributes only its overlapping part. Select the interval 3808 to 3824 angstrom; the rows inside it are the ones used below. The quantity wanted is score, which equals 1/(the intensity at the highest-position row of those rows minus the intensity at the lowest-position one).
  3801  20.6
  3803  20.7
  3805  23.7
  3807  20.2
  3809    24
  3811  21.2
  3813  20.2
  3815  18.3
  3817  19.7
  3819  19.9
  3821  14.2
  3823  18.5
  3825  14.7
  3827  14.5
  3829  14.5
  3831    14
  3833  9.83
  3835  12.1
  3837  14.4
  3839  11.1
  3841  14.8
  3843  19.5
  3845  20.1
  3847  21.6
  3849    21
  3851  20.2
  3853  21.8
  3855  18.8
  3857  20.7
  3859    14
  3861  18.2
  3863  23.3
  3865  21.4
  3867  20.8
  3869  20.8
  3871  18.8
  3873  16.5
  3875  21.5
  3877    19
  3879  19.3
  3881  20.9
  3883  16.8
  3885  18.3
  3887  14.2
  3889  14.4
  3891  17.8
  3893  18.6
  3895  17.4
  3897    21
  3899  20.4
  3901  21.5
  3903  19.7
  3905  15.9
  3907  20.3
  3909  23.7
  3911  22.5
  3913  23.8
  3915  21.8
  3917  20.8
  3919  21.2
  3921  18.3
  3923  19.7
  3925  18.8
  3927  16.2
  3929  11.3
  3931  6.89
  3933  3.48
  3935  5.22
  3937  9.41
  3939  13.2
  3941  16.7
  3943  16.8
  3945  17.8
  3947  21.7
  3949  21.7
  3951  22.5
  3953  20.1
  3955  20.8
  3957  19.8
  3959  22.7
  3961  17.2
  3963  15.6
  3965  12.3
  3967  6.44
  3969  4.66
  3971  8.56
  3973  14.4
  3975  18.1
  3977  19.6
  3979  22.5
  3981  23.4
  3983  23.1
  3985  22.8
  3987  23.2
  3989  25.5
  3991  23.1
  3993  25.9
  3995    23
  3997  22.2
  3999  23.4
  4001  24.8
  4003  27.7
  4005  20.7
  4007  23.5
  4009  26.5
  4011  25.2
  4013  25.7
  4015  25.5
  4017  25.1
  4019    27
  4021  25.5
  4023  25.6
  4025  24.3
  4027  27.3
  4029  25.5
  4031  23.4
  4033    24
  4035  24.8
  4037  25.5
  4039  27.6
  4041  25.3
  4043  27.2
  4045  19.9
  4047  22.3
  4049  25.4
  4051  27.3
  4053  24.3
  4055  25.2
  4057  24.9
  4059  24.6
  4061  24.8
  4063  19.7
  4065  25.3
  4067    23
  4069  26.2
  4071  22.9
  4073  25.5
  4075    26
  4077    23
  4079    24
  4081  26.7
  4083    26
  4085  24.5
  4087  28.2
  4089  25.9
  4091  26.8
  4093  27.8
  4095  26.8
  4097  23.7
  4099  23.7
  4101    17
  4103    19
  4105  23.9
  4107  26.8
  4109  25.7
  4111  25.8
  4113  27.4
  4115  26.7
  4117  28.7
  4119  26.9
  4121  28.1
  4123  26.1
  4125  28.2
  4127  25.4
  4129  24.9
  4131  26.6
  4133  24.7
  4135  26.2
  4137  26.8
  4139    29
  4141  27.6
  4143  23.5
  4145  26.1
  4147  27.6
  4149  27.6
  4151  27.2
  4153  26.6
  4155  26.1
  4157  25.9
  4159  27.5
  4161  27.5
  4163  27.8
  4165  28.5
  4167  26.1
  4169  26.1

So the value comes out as -0.18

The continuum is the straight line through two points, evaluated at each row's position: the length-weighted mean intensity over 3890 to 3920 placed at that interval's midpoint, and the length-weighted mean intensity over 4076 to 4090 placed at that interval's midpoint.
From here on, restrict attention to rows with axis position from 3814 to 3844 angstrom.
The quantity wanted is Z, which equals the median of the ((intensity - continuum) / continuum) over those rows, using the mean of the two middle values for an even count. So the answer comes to -0.20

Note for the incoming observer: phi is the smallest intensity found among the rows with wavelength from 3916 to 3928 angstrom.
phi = 16.2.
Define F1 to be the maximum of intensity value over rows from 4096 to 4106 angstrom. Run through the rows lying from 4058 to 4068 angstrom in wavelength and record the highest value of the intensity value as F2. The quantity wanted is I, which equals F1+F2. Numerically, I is 49.2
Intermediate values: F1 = 23.9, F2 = 25.3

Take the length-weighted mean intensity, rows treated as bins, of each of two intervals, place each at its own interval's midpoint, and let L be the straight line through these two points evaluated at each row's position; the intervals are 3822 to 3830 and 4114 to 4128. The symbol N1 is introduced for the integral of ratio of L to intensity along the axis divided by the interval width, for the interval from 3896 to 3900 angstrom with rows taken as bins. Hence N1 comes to 0.89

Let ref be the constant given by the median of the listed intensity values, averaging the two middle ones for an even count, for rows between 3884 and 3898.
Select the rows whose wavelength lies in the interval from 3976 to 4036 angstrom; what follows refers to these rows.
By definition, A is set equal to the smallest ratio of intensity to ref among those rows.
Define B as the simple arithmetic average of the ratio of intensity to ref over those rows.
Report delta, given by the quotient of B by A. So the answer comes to 1.24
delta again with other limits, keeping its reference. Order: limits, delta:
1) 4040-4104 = 1.44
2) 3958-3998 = 4.02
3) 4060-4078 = 1.22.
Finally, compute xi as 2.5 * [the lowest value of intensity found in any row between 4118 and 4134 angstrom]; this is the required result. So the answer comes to 62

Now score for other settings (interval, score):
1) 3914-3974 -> -0.14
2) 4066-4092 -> 0.26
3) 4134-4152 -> 1.00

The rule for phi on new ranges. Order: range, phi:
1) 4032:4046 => 19.9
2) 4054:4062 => 24.6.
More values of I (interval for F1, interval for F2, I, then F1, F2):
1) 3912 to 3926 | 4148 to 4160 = 51.4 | 23.8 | 27.6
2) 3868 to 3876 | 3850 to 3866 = 44.8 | 21.5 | 23.3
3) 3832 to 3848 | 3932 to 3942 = 38.3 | 21.6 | 16.7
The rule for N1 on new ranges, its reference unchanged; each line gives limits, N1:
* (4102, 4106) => 1.25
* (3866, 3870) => 0.83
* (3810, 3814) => 0.73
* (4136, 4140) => 1.00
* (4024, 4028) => 0.91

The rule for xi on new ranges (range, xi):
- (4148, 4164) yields 65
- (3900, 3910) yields 40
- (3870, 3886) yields 41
